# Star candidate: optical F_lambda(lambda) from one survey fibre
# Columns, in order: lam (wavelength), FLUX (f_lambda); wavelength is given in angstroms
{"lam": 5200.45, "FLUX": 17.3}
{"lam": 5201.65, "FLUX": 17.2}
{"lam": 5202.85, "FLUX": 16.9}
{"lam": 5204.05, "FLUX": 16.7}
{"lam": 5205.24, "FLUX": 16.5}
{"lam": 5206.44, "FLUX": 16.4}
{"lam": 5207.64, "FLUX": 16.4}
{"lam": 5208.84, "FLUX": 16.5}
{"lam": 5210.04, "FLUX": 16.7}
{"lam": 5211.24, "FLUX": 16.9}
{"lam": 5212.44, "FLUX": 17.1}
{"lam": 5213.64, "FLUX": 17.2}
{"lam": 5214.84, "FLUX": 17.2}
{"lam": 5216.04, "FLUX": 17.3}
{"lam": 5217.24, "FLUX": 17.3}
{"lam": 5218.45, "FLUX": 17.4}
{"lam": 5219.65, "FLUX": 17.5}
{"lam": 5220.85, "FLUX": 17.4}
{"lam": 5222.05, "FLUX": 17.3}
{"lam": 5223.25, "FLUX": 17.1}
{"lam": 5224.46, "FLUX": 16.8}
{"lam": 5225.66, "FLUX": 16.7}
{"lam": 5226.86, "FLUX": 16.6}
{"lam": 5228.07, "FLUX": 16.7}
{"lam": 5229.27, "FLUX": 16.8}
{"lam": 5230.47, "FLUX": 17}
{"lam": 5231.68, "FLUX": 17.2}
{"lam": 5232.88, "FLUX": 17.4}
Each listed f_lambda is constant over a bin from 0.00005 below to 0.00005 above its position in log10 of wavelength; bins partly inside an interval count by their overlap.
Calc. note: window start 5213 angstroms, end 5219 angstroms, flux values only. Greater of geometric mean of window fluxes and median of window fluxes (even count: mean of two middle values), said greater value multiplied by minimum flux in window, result 298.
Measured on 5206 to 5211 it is 271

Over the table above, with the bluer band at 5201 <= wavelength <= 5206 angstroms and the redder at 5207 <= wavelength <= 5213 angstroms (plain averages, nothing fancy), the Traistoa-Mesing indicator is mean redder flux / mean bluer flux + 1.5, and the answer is 2.49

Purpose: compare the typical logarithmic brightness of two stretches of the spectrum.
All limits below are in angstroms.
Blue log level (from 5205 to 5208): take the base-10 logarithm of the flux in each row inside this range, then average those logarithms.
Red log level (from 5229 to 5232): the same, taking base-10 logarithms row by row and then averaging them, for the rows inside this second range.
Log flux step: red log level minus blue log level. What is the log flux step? 0.015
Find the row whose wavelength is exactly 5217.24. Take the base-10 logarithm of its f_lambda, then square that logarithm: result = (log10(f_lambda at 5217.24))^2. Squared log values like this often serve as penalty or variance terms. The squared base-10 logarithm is 1.533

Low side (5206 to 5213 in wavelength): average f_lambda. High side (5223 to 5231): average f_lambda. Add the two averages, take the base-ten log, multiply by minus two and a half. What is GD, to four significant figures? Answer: -3.812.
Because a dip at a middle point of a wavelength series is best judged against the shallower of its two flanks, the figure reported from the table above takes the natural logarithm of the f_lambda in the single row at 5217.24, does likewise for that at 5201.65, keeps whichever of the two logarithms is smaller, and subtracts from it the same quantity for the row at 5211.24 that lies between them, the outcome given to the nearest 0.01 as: 0.02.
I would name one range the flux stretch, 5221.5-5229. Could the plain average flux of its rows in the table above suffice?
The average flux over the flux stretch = 16.9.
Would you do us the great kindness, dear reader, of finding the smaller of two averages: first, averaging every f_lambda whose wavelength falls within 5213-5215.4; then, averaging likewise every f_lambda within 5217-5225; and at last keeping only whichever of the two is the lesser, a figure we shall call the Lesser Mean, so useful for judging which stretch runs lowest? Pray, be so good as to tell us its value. 17.2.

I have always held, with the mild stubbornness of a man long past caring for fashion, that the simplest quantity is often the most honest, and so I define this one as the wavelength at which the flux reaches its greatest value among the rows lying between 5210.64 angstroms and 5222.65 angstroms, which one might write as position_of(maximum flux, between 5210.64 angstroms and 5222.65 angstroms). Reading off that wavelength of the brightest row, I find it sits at 5219.65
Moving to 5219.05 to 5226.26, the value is 5219.65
